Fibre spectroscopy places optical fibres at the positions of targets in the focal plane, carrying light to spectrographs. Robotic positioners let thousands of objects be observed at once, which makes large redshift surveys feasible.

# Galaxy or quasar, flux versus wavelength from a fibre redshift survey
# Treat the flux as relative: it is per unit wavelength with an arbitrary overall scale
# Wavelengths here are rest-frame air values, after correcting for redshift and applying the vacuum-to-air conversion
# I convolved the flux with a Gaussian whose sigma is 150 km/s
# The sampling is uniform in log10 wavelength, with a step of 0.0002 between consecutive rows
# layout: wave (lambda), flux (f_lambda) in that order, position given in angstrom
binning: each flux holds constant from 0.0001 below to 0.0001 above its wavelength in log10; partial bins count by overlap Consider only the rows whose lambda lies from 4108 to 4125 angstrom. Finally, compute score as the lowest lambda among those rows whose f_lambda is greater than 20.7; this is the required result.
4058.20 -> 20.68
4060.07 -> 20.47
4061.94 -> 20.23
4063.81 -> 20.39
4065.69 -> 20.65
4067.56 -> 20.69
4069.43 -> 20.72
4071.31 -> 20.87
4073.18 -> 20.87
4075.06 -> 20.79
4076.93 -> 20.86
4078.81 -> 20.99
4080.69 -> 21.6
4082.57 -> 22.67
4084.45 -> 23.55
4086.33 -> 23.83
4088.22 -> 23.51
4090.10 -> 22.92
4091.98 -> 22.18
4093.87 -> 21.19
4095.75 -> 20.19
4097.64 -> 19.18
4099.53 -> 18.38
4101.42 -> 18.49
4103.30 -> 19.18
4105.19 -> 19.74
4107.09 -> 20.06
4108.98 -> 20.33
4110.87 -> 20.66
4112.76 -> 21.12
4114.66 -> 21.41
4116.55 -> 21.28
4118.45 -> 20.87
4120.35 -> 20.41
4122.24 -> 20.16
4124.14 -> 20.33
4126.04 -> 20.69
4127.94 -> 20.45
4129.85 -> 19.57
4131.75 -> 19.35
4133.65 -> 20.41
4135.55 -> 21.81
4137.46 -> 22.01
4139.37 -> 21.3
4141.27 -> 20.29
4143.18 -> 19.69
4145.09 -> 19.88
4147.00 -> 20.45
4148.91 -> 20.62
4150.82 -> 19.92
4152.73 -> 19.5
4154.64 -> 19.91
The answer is 4112.76 angstrom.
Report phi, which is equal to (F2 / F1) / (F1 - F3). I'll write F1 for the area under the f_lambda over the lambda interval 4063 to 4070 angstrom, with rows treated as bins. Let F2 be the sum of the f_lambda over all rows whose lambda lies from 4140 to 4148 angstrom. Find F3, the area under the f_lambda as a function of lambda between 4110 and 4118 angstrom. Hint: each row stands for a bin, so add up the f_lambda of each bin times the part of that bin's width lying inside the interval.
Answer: -0.02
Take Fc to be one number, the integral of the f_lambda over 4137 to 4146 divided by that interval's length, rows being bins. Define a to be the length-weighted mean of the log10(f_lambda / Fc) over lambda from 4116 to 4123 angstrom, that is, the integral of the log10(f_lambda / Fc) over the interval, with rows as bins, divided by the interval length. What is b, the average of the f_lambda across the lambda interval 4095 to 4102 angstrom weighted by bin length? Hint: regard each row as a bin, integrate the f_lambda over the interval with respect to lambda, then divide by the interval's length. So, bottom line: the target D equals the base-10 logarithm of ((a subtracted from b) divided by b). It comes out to 0.0000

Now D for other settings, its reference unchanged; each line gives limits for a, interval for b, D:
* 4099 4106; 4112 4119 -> 0.0007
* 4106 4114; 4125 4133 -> 0.0000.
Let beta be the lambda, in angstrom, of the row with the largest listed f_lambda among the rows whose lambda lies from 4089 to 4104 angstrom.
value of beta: 4090.10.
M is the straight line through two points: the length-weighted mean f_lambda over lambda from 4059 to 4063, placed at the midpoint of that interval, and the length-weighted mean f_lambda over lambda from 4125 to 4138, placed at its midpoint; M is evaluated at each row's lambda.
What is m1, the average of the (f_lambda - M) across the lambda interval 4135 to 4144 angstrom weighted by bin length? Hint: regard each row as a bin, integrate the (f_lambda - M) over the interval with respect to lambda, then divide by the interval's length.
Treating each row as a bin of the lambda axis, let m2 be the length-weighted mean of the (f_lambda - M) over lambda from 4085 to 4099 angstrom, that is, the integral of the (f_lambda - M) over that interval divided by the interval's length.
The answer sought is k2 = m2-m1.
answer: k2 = 0.9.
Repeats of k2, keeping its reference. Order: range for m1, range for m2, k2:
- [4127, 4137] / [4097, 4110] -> -1.0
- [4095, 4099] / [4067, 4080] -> 1.4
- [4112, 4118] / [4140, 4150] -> -1.1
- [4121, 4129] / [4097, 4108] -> -1.2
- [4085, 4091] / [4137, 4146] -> -3.0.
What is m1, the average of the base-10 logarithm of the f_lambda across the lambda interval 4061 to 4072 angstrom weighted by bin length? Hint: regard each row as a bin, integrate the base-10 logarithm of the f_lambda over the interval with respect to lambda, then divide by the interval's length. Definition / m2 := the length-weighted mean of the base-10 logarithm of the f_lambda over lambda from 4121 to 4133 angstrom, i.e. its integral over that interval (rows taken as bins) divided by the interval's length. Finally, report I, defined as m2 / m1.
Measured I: 0.99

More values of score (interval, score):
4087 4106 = 4088.22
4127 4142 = 4135.55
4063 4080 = 4069.43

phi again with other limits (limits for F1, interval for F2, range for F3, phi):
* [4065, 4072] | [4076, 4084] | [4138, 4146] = -0.03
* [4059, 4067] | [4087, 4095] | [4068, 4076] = -0.18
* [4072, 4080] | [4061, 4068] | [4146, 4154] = 0.08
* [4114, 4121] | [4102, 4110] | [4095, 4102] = 0.04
